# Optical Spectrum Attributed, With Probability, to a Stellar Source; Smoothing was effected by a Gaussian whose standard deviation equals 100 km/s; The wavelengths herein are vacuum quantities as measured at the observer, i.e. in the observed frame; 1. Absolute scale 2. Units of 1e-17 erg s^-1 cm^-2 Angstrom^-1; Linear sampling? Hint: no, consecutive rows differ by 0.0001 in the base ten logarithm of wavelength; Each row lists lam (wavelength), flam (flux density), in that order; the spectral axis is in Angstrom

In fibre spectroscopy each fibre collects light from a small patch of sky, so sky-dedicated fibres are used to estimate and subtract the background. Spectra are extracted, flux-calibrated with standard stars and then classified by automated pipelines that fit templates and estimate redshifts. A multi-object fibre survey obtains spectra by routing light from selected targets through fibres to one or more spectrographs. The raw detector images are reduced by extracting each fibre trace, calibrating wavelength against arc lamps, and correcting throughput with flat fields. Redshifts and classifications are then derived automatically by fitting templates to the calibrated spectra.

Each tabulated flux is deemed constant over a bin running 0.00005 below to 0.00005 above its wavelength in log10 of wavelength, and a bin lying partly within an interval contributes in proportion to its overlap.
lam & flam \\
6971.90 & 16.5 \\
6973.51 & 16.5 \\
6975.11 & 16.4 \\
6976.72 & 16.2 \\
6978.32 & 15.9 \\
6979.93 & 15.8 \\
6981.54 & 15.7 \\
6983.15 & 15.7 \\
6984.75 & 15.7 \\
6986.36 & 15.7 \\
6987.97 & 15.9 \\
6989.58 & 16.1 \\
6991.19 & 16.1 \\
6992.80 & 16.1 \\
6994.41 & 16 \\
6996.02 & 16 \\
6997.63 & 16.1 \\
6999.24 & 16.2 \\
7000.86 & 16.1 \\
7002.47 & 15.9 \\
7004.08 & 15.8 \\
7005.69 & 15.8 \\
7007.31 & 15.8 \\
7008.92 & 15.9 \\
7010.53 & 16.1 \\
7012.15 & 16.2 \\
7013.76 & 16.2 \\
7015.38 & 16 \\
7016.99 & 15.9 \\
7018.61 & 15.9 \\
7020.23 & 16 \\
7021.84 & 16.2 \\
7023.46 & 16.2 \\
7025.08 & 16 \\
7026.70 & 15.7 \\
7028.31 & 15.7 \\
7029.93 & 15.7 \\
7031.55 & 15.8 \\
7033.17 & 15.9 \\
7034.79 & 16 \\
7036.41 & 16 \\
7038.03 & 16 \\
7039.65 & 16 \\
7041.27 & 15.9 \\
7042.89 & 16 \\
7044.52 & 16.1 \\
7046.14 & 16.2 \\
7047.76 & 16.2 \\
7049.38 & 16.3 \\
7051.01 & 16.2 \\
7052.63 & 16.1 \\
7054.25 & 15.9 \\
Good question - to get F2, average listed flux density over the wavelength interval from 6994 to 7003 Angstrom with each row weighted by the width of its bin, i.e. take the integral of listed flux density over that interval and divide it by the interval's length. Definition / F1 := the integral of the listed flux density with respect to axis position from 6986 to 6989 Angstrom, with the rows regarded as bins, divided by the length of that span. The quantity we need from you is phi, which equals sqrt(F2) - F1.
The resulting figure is -11.82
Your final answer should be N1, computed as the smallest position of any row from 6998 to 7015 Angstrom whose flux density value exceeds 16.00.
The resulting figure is 6999.24 Angstrom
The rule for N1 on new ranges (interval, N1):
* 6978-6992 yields 6989.58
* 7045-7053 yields 7046.14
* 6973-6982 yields 6973.51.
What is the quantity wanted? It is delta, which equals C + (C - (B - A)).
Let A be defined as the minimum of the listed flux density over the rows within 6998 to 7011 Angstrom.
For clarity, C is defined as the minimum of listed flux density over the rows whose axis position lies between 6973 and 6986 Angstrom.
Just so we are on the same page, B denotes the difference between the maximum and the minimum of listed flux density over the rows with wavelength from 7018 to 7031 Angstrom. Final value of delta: 46.7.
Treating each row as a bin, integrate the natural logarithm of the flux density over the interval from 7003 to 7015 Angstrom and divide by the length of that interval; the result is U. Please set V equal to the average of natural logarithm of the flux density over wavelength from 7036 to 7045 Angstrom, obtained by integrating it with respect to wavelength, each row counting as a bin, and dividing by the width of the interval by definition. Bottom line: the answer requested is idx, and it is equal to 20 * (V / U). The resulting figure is 20.0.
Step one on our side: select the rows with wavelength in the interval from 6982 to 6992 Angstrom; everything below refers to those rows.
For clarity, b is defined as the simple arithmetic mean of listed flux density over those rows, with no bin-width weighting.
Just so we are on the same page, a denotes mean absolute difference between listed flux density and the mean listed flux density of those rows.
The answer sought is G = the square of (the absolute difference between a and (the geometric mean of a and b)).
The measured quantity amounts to 2.1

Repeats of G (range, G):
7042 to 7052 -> 1.1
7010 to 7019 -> 1.6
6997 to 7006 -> 2.0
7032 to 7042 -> 0.6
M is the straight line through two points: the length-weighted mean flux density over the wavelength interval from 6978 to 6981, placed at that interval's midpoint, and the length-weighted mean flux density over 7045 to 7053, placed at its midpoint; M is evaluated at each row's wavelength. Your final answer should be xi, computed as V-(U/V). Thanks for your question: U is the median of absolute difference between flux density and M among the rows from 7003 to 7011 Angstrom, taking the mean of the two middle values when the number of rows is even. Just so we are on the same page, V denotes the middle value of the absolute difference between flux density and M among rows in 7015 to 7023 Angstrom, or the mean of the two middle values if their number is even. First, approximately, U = 0.14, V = 0.121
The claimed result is -1.1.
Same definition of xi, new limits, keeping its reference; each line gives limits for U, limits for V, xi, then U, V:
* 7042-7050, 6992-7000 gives -0.2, 0.08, 0.193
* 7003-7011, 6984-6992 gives -0.9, 0.14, 0.140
